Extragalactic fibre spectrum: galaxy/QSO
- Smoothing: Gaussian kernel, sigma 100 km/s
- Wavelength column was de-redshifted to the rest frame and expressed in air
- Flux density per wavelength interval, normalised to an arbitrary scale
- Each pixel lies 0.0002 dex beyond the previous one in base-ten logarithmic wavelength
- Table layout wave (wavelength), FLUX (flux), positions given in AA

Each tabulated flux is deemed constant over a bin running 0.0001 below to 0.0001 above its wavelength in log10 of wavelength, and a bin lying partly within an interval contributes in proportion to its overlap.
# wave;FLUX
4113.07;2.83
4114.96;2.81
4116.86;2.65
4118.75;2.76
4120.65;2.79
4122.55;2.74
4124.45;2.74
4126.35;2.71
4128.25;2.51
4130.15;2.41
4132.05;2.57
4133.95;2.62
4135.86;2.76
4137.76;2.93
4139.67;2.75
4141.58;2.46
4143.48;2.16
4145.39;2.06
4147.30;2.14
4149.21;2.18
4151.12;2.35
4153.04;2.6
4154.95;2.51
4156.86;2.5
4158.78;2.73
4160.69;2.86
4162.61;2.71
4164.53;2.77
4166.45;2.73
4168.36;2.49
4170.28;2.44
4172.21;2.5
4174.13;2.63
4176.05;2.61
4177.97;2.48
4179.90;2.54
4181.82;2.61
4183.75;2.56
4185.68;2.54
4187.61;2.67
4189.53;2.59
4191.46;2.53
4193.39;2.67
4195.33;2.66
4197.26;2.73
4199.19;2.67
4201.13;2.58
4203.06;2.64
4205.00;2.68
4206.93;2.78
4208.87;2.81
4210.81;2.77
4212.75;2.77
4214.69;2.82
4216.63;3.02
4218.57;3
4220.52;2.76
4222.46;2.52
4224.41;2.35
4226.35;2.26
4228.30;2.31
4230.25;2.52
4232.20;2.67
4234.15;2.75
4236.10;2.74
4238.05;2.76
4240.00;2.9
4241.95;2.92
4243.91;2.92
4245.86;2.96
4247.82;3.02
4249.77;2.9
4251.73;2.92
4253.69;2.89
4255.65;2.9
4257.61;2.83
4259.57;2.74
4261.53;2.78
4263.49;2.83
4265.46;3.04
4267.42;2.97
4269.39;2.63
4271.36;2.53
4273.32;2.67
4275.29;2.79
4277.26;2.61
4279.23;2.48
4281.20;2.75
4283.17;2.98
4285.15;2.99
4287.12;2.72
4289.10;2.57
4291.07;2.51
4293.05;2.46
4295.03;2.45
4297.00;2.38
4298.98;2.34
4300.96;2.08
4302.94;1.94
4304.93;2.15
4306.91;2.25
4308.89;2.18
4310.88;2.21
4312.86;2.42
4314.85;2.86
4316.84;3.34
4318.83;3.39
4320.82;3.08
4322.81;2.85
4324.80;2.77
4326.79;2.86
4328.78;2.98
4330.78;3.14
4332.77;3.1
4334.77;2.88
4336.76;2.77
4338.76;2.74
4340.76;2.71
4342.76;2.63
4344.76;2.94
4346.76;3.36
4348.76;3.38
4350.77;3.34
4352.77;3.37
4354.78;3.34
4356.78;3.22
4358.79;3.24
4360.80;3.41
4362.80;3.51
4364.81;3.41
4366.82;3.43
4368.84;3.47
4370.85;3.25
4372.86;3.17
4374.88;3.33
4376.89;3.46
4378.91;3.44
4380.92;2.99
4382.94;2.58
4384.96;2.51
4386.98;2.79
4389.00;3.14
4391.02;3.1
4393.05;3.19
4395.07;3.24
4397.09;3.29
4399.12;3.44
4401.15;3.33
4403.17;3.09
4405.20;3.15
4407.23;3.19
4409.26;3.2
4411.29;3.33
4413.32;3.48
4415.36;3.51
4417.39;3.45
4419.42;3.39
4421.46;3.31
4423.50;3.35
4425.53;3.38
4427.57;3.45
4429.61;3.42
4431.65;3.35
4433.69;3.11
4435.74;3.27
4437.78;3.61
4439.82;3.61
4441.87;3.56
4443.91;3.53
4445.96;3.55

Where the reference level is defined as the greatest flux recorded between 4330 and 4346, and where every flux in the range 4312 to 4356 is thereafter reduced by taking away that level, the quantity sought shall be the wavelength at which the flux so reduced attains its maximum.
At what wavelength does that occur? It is 4318.83 AA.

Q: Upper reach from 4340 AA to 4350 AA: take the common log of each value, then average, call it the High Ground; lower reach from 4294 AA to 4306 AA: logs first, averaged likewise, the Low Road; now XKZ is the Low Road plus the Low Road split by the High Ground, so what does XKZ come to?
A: 1.07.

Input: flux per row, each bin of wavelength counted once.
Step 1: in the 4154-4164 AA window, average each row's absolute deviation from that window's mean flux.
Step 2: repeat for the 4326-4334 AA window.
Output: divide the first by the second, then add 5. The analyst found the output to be 6.3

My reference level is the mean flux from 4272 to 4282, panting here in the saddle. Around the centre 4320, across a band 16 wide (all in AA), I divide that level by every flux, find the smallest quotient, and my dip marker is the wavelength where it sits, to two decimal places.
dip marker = 4318.83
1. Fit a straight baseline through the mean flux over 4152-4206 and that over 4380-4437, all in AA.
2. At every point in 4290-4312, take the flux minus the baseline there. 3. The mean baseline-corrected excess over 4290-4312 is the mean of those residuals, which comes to -0.666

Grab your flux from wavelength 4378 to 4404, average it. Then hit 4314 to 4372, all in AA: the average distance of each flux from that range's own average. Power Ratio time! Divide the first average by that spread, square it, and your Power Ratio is 162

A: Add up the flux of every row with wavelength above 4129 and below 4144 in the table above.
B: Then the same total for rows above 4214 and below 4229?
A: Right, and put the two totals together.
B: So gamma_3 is 41.7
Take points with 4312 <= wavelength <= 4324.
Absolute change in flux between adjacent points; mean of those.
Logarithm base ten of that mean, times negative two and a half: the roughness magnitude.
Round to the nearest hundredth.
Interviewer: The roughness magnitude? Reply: 1.30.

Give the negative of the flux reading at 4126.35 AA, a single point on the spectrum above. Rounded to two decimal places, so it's -2.71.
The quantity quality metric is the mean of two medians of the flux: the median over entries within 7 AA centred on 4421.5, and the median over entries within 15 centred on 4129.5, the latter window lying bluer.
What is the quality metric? 3.01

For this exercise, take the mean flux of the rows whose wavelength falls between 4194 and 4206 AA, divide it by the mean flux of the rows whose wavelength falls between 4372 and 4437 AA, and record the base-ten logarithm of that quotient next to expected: -0.085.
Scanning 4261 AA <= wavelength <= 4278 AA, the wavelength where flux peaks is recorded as 4265.46 AA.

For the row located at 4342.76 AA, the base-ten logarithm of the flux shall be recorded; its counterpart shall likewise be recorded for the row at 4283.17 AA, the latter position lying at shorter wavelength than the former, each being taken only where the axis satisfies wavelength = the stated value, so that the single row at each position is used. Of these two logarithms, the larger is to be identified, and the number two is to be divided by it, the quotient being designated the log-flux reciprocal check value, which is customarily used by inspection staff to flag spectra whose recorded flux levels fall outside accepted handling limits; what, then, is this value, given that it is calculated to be 4.2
